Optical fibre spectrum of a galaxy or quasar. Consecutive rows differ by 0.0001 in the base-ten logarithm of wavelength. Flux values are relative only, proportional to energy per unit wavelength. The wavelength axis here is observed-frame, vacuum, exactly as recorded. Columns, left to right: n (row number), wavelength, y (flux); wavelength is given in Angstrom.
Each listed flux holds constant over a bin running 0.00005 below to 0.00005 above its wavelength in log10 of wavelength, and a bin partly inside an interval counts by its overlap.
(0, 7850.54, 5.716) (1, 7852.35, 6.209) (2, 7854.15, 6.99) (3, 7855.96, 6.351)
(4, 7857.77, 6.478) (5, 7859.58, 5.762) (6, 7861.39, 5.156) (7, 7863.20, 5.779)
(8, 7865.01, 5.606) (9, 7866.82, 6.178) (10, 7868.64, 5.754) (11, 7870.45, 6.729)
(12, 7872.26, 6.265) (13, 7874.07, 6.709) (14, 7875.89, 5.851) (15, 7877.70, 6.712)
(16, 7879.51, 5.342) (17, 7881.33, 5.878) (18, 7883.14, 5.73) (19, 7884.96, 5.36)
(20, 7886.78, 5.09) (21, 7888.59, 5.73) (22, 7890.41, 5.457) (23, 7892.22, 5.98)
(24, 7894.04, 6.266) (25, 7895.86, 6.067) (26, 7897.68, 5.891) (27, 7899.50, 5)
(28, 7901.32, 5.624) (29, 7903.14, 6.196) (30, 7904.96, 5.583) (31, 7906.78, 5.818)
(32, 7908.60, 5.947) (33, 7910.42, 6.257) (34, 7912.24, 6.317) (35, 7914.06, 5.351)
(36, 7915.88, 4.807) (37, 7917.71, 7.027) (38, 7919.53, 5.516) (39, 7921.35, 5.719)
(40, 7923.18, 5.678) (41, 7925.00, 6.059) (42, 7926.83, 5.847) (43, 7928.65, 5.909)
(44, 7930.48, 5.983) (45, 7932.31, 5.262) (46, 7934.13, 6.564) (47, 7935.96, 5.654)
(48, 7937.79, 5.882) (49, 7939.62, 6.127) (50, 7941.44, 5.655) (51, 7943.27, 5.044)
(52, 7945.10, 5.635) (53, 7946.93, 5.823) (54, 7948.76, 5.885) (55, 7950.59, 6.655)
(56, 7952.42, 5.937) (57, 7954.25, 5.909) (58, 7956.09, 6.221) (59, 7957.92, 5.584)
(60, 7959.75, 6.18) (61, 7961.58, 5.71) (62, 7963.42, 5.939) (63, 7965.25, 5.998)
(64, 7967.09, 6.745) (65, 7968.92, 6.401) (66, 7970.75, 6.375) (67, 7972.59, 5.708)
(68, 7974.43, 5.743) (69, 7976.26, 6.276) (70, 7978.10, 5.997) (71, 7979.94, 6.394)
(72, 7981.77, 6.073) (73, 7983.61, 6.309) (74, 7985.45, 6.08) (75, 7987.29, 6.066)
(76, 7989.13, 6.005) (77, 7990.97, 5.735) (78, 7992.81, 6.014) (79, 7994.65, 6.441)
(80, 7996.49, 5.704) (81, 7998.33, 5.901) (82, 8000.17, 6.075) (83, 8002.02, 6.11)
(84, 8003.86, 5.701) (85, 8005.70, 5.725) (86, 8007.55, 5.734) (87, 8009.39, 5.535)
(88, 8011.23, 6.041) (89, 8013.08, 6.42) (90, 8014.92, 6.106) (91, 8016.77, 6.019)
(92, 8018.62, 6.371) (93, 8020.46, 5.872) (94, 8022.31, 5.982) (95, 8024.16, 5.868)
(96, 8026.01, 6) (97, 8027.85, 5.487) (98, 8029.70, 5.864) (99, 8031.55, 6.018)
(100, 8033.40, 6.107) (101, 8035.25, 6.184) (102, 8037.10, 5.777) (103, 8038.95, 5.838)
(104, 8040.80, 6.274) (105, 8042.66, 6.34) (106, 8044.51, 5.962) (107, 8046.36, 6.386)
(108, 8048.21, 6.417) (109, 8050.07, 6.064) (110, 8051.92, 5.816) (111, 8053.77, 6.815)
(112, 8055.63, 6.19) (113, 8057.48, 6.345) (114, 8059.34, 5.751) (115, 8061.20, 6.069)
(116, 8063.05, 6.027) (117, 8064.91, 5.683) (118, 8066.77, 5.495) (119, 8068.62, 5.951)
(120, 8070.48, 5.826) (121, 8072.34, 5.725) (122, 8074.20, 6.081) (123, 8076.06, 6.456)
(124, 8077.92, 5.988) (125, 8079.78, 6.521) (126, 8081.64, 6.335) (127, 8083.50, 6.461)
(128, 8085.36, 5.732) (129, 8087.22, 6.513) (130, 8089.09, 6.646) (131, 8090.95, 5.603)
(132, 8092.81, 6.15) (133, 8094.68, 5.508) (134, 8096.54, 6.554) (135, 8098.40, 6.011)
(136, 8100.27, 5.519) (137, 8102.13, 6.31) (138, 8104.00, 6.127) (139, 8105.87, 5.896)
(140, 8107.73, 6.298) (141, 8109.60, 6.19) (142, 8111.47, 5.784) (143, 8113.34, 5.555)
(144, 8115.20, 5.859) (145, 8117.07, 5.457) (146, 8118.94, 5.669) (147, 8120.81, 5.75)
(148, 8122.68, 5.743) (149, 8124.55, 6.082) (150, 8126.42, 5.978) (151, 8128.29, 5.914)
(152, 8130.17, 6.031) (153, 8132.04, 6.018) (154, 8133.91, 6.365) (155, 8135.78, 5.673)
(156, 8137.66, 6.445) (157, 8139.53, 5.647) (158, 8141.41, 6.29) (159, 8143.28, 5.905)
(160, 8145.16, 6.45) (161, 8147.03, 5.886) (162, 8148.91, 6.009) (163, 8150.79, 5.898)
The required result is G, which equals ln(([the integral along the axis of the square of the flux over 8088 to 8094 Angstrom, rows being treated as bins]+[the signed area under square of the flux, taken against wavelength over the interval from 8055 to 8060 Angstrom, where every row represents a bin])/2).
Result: 5.33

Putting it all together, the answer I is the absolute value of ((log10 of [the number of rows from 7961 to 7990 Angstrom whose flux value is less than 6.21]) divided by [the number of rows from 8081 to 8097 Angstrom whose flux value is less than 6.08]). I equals 0.33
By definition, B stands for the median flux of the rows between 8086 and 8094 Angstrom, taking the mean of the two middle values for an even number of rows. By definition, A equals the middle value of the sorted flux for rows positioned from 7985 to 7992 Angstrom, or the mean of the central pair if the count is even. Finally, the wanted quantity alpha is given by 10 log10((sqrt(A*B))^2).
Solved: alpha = 15.8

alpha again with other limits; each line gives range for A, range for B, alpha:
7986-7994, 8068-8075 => 15.5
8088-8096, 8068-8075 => 15.4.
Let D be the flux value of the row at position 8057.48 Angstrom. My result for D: 6.345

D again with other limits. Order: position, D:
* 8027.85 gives 5.487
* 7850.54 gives 5.716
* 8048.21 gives 6.417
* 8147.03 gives 5.886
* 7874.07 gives 6.709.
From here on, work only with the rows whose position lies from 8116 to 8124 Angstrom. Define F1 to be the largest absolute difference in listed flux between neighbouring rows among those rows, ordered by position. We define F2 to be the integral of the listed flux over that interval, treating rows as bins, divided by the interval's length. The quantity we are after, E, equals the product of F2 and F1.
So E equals 1.2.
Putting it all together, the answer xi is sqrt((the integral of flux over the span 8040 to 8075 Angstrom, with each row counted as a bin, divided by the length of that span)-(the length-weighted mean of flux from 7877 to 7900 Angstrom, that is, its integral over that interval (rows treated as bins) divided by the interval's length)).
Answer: 0.57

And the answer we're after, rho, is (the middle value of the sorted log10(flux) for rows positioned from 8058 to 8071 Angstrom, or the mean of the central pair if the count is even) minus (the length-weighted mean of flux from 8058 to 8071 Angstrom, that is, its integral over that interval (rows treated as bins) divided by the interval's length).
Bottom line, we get -5.08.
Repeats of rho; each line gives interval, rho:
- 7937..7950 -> -4.98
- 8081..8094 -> -5.39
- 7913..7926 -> -4.99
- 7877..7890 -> -4.91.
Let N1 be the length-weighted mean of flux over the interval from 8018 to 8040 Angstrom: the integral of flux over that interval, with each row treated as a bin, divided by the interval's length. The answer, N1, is 5.95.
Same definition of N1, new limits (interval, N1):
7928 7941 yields 5.90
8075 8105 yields 6.15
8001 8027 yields 5.96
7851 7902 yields 5.93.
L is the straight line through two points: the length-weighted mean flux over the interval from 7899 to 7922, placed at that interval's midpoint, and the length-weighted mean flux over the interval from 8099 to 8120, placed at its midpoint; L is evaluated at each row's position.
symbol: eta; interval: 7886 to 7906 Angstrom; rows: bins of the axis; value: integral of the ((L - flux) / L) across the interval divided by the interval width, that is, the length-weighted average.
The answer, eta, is 0.012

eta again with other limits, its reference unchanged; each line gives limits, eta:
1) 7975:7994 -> -0.045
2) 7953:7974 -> -0.041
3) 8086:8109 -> -0.037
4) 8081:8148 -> -0.022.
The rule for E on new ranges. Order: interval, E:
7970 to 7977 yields 4.0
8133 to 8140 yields 4.8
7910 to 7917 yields 5.5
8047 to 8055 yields 6.3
